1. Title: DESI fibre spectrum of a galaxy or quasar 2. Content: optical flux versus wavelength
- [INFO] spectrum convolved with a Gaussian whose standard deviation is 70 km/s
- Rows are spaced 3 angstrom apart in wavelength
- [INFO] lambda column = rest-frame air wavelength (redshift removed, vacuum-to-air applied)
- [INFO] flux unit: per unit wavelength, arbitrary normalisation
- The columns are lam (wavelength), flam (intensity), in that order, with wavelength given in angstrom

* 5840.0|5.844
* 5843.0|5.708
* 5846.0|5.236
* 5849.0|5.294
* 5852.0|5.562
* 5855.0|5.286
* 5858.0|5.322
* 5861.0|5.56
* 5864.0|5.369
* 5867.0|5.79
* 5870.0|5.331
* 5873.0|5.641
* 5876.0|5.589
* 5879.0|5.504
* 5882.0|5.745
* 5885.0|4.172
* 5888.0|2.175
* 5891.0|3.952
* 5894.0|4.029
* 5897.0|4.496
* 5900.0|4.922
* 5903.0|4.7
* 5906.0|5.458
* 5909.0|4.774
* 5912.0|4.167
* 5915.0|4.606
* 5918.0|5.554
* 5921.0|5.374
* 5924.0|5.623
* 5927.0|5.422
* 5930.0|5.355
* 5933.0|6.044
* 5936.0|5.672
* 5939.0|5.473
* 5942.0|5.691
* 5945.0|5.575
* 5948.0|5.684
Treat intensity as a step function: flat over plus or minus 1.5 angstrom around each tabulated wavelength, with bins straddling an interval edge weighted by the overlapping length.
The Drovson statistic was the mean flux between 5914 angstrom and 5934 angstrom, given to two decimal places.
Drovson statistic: 5.43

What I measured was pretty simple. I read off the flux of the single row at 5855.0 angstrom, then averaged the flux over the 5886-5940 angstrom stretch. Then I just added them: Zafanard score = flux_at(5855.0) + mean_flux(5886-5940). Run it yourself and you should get 10.2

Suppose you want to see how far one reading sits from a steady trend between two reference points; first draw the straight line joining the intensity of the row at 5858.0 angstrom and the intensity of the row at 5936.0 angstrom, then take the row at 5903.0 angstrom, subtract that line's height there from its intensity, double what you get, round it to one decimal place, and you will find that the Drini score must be -1.6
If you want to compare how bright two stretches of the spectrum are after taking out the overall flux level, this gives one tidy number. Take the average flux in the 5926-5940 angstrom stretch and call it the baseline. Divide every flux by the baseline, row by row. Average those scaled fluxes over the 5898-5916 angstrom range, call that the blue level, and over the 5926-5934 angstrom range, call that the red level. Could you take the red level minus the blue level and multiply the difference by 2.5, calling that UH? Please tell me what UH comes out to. 0.37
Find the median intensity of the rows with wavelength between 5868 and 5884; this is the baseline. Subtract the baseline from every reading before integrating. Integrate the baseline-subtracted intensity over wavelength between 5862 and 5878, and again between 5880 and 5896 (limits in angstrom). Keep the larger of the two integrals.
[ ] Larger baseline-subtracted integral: -0.7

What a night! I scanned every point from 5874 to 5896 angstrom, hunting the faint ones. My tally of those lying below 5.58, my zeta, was 5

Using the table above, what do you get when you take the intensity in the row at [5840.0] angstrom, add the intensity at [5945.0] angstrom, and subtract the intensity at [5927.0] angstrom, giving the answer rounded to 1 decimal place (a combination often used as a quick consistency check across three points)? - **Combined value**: 6.0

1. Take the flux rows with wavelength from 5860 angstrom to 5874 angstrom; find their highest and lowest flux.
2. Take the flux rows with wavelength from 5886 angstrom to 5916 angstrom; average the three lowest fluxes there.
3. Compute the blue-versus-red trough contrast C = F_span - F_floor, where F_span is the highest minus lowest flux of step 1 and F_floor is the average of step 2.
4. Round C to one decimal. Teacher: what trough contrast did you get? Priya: -2.9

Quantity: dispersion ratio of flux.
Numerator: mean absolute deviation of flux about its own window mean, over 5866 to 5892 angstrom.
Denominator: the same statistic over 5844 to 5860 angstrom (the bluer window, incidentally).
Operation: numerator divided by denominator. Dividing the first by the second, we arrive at 11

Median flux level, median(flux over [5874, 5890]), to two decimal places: 5.50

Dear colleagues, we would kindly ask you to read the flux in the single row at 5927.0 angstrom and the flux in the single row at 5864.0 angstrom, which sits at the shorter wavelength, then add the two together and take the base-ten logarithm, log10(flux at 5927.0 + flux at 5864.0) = 1.03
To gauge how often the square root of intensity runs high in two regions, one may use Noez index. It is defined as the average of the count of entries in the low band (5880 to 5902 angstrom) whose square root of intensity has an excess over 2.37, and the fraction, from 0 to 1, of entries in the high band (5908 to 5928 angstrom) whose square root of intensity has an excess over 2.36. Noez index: 0.57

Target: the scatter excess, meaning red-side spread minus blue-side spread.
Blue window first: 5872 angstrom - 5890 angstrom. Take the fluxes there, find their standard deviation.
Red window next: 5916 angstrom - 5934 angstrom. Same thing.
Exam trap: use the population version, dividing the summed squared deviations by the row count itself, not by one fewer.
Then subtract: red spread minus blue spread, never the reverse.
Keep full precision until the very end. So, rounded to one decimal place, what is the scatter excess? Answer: -1.1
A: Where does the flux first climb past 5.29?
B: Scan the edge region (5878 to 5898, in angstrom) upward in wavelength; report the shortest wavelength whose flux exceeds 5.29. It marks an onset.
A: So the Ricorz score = 5879.0 angstrom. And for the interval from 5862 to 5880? 5864.0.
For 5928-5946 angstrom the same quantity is 5930.0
